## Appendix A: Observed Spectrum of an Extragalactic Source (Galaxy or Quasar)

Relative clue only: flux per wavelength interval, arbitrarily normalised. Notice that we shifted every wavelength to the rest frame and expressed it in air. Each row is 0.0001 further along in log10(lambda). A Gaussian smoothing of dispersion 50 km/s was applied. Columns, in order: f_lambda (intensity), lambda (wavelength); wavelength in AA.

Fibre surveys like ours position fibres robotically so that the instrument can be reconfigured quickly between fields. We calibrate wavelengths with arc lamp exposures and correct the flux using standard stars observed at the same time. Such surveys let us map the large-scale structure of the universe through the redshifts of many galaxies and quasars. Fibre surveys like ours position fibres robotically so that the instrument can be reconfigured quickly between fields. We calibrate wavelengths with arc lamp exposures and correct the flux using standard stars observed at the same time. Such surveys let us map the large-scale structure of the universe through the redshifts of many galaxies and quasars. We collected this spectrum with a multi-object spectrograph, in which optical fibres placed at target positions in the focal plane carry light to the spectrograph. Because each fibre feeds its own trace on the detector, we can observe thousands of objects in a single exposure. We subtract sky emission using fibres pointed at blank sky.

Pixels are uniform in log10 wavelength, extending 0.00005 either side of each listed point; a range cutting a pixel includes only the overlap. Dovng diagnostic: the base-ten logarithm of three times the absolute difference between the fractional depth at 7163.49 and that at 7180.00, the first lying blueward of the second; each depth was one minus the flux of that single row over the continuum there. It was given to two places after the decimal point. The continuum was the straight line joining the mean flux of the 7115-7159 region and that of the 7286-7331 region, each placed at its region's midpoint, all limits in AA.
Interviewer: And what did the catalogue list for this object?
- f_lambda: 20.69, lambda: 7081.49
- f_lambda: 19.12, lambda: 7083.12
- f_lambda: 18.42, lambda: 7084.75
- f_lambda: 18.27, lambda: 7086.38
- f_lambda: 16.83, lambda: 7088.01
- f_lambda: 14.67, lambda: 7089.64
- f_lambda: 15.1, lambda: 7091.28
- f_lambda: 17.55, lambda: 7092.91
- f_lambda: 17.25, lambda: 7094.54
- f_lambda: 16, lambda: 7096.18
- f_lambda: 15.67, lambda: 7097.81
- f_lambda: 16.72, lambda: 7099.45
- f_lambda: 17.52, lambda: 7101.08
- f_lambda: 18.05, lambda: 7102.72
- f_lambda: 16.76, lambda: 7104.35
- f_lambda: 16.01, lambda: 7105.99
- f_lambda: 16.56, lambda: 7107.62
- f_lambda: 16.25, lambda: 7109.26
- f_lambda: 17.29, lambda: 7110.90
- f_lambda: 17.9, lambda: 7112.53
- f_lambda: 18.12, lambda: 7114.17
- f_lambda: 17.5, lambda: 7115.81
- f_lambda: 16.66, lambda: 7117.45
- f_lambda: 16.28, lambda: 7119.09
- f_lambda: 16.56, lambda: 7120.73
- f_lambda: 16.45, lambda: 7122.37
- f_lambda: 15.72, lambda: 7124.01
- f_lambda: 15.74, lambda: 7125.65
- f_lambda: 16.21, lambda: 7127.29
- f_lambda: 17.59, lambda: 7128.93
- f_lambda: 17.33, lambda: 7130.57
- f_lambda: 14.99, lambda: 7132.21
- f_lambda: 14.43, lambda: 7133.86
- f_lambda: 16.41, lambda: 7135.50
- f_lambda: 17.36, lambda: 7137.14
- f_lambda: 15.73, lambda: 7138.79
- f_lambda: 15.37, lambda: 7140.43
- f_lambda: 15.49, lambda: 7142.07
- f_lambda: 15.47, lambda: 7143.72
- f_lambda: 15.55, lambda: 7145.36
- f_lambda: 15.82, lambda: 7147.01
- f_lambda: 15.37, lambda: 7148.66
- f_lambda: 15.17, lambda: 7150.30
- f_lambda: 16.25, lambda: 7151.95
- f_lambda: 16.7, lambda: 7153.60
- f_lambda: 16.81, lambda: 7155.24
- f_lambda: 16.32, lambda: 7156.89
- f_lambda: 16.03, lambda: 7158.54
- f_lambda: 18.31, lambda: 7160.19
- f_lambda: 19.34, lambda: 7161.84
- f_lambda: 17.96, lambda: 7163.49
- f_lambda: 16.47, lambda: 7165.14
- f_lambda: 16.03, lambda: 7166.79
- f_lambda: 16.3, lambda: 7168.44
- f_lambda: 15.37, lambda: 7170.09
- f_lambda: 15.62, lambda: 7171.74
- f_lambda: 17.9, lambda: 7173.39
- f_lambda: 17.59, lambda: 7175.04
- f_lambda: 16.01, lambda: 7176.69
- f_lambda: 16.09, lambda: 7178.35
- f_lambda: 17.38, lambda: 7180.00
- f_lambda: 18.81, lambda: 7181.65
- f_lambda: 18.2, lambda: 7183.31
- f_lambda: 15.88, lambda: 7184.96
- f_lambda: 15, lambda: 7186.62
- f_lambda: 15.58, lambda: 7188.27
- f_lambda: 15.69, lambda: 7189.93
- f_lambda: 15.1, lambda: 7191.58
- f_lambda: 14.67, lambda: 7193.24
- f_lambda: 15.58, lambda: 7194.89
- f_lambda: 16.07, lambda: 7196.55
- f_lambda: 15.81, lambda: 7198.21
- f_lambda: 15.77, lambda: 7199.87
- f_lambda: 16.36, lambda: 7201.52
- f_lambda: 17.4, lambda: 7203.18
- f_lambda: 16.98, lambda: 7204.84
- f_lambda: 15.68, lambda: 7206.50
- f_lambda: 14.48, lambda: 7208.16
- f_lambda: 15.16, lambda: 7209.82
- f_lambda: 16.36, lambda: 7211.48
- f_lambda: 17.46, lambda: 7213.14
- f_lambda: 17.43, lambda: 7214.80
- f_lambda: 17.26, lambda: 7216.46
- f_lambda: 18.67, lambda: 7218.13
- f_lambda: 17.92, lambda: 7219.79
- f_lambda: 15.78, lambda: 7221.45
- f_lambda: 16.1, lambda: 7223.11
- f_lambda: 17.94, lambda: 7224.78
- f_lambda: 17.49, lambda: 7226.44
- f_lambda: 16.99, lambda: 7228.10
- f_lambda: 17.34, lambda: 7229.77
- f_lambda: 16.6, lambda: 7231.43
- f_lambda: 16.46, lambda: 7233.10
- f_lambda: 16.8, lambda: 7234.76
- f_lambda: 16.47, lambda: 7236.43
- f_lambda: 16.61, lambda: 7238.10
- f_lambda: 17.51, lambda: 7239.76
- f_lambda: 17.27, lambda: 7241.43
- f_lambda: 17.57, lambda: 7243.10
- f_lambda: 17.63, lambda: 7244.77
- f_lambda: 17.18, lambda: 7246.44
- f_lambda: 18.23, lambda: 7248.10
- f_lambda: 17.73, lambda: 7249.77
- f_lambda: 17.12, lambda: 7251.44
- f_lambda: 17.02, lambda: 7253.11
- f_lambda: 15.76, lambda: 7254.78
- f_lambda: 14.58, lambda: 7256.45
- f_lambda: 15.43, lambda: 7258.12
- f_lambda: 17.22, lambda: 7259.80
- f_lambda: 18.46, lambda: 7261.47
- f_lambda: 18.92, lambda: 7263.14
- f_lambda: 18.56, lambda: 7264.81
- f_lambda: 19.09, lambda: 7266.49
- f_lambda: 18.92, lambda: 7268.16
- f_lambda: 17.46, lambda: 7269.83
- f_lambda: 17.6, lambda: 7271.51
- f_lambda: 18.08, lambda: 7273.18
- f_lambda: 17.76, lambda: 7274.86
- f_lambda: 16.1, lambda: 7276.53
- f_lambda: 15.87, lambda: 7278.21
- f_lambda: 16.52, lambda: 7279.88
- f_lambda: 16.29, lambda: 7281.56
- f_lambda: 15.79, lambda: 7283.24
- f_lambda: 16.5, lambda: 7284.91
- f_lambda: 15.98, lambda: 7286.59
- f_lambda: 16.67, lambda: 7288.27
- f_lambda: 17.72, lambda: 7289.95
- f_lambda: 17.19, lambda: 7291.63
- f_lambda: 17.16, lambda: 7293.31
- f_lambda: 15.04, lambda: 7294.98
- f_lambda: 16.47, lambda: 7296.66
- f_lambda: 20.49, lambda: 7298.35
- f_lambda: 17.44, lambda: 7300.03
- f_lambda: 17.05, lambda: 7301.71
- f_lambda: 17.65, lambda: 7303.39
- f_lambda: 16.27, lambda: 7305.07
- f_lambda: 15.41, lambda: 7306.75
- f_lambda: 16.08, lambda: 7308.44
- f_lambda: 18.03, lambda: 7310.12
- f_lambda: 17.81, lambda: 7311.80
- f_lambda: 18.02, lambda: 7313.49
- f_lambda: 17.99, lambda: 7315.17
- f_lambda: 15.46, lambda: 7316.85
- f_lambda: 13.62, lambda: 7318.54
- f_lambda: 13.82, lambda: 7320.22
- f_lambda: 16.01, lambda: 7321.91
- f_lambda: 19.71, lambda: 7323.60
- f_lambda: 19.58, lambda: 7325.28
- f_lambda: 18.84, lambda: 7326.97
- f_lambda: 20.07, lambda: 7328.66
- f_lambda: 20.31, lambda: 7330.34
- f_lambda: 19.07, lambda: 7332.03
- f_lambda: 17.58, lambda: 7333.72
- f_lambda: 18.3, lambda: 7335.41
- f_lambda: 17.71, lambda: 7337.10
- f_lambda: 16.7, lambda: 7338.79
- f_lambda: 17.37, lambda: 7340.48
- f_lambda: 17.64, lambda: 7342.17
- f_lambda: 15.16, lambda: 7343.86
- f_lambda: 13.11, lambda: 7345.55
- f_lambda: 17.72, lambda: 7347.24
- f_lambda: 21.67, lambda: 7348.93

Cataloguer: -0.89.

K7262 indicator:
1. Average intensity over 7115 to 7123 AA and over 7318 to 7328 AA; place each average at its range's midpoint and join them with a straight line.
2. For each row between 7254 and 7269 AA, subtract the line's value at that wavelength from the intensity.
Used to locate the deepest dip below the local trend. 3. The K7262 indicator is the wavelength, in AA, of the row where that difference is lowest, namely 7256.45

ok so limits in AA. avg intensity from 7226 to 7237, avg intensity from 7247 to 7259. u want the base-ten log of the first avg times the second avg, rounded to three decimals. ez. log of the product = 2.446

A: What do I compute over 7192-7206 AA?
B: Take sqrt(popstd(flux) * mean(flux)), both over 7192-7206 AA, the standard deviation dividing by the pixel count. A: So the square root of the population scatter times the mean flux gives 3.6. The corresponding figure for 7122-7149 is 3.6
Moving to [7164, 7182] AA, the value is 4.1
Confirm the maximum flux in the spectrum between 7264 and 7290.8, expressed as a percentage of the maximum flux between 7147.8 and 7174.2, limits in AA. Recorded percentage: 99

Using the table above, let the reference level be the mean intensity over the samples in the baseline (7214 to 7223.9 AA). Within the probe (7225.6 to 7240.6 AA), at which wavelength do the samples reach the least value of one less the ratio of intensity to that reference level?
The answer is 7239.76 AA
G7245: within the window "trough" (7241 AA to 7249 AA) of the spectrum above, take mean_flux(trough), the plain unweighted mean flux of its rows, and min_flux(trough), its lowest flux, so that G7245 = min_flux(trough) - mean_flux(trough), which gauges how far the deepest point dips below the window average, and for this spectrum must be -0.4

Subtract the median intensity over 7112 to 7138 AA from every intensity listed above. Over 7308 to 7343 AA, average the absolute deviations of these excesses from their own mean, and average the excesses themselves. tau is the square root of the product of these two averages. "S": 1.2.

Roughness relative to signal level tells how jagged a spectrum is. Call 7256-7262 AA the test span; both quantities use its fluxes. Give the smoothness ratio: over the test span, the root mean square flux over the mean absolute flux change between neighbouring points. 13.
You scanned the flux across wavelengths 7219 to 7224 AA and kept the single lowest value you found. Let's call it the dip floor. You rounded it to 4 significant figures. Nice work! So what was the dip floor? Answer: 15.78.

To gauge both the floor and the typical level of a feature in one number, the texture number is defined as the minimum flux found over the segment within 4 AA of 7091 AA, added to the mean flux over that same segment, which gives 31.0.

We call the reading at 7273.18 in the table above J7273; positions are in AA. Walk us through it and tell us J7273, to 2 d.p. 18.08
